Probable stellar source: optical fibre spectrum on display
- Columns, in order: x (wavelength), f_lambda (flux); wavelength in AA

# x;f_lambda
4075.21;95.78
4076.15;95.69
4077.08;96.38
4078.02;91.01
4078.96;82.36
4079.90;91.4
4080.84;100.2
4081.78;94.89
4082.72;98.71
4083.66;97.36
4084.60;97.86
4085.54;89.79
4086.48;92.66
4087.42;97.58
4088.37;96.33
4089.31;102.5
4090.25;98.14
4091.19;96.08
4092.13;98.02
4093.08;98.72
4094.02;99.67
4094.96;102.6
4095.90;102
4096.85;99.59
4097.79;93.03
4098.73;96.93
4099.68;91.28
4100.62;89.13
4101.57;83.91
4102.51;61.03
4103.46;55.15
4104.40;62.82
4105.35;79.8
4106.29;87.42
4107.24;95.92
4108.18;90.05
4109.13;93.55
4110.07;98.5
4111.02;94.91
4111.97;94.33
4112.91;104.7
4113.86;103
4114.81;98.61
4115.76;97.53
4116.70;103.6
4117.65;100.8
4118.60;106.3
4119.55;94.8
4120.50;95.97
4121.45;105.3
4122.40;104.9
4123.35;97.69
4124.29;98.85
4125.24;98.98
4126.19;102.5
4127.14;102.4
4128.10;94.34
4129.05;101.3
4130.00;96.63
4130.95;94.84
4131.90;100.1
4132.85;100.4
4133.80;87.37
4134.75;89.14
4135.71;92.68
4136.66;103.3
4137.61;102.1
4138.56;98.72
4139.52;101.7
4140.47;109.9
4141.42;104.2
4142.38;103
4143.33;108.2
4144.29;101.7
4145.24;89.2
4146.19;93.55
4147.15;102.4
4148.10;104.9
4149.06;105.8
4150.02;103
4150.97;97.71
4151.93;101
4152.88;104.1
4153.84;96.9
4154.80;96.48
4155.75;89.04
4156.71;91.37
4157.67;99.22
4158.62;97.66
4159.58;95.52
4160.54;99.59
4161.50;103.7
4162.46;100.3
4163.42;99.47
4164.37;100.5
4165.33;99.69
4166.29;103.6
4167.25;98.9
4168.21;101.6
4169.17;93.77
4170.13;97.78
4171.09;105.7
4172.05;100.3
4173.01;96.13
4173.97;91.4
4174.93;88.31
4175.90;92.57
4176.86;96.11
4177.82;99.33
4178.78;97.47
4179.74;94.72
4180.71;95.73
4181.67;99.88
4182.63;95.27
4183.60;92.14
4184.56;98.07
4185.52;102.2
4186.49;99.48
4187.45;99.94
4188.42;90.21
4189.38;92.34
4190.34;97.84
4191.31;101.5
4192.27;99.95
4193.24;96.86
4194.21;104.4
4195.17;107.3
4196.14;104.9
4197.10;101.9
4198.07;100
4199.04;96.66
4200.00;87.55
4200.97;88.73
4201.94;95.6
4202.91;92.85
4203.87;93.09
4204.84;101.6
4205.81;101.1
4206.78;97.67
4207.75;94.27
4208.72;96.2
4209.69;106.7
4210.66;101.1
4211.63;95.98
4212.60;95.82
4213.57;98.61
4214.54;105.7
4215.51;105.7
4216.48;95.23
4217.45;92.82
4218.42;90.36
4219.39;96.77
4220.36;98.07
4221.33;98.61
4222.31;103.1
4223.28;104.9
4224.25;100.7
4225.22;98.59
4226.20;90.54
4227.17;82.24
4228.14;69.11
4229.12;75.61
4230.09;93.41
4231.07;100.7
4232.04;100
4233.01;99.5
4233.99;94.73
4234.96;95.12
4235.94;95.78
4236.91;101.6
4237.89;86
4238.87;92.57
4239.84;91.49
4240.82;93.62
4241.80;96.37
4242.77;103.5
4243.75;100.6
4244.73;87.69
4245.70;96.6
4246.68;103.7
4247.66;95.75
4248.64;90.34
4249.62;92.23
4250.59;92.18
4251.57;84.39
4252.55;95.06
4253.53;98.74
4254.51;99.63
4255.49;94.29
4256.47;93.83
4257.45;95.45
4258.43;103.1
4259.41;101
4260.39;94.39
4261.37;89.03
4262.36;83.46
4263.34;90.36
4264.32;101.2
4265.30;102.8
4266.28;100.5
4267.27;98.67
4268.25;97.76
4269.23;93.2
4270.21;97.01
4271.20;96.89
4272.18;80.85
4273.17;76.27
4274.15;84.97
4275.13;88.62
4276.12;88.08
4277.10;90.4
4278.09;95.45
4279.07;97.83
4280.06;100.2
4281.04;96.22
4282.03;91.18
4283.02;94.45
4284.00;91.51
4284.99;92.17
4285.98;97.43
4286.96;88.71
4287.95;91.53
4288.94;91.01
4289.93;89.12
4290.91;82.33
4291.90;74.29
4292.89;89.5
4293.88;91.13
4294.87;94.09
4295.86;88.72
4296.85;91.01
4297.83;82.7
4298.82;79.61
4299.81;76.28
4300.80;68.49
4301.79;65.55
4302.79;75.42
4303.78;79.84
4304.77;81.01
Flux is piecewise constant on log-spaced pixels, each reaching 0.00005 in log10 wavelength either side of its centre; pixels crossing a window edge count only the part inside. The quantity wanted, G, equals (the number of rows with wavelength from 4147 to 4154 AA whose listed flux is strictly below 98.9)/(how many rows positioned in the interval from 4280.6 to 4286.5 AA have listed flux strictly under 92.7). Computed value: 0.7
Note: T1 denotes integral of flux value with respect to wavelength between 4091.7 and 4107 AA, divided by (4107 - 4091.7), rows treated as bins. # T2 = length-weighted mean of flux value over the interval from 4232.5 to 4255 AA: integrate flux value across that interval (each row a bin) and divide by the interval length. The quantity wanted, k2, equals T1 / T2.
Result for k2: 0.92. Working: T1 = 88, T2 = 95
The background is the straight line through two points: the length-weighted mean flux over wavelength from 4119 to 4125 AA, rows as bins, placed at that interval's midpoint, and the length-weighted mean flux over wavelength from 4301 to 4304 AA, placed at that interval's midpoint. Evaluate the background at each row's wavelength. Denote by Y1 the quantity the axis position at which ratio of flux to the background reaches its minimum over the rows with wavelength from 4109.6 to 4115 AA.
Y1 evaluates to 4111.97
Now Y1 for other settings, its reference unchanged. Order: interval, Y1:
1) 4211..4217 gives 4211.63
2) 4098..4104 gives 4103.46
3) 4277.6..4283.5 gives 4282.03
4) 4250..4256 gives 4251.57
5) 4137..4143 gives 4138.56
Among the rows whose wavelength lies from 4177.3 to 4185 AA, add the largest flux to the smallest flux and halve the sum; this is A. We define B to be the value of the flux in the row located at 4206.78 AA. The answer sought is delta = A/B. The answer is 0.98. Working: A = 96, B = 97.67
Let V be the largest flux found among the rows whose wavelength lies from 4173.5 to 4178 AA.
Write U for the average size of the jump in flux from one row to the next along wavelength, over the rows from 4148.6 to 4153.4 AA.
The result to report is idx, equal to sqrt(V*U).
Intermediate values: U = 3.6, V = 99.33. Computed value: 19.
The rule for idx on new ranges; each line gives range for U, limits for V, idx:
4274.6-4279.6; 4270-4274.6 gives 16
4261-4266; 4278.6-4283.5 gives 25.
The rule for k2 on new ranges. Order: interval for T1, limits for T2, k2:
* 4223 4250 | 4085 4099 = 0.96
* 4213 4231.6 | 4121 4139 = 0.96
